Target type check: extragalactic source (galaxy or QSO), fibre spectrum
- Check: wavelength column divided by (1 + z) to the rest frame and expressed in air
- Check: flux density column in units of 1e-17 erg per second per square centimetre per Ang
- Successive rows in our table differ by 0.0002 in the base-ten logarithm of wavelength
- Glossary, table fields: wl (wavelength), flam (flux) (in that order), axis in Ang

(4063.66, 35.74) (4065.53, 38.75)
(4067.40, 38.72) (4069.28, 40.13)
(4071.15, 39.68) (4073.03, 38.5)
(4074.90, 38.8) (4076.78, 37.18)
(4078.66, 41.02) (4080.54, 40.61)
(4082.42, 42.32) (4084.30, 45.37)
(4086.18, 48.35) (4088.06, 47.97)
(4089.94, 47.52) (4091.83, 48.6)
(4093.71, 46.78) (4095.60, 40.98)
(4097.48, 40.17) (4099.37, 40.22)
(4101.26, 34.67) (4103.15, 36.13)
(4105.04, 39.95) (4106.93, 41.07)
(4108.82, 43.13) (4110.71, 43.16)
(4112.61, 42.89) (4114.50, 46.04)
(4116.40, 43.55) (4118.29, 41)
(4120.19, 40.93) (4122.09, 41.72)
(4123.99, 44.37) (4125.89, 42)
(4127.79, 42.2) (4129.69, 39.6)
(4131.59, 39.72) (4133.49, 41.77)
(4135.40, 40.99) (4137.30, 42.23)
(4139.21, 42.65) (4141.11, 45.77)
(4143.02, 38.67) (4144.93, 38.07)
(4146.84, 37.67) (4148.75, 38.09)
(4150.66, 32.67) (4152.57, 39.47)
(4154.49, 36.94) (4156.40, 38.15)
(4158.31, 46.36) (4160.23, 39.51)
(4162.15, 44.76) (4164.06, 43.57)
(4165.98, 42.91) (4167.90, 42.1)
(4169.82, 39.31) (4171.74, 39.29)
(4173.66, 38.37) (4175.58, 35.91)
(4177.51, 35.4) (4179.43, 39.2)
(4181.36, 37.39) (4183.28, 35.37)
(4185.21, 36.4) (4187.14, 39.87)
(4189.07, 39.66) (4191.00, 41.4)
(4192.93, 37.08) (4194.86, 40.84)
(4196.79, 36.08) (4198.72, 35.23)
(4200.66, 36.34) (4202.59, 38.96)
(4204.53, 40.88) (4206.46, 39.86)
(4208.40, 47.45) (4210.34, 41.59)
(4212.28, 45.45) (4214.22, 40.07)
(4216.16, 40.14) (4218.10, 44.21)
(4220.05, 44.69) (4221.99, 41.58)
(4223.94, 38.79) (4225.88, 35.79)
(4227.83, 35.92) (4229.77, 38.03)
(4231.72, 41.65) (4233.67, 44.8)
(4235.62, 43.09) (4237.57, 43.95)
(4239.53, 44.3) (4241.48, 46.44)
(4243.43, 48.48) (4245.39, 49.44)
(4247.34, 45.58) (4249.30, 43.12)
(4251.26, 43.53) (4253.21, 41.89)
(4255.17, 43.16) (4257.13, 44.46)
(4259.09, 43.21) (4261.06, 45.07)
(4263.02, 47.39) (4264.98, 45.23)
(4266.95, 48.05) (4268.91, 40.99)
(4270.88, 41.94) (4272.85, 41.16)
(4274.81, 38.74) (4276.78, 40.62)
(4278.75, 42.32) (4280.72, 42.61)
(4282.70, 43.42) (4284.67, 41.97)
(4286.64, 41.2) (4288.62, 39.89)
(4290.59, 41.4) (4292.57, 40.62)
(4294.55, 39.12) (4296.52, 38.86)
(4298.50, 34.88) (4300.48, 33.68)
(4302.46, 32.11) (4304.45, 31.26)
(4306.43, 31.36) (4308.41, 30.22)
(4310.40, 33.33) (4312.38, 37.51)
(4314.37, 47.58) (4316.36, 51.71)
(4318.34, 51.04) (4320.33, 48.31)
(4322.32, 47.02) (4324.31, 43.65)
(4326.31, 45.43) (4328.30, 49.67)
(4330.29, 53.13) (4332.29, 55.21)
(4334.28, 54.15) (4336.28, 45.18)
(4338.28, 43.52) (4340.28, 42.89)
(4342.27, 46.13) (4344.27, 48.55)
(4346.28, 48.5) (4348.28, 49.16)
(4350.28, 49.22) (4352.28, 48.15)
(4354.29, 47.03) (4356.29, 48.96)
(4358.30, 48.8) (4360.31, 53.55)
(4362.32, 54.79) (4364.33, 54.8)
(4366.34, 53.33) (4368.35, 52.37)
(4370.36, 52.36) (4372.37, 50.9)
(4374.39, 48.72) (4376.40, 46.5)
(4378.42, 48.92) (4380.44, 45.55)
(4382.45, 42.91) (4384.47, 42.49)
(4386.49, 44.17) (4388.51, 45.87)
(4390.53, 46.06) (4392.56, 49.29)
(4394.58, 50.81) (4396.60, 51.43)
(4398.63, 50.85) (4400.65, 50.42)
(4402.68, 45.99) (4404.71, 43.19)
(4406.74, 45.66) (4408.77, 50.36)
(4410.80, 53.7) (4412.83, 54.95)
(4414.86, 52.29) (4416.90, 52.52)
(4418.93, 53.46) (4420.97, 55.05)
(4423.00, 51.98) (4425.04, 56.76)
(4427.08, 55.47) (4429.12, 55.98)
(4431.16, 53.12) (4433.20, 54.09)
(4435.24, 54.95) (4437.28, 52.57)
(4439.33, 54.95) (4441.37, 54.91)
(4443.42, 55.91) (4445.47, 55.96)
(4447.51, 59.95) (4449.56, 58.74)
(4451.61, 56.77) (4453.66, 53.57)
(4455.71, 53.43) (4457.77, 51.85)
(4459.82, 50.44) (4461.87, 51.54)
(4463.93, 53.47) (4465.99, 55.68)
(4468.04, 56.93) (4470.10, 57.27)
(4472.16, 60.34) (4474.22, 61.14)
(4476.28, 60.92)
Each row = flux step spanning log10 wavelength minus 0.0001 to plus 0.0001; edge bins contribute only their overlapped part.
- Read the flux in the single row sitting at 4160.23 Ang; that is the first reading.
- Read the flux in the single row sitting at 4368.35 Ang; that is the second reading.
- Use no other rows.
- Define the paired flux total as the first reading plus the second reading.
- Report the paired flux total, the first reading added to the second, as 91.9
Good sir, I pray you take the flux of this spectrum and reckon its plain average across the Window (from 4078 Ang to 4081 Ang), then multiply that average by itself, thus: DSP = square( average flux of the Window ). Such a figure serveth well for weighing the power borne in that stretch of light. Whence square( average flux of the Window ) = 1666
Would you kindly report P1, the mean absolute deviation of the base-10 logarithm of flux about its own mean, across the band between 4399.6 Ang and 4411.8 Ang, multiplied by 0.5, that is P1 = 0.0148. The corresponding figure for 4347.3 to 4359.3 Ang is 0.0029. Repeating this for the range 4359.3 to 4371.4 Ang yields 0.0034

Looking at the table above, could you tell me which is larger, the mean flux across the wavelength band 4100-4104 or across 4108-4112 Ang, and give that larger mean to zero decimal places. 43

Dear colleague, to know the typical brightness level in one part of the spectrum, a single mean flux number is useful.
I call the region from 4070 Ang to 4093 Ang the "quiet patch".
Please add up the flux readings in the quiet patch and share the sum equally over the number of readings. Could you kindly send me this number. 43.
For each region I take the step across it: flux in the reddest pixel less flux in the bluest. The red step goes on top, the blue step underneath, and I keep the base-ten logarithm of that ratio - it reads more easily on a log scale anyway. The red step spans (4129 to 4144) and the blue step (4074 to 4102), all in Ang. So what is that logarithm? -0.6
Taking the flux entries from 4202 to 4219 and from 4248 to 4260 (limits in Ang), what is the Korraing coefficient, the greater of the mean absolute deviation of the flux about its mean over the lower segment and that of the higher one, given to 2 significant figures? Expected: 2.4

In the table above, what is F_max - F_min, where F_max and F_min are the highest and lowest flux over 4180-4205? 6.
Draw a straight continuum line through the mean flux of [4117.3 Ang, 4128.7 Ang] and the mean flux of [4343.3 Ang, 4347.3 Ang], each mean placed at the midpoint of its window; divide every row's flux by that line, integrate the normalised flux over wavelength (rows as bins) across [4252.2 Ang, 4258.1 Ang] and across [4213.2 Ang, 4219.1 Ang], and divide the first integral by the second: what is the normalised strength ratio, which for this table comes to 1.02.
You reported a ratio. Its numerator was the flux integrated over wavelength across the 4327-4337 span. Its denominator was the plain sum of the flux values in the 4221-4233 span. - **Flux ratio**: 2.2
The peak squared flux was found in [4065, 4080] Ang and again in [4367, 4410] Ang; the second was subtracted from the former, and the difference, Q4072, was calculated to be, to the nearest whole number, -1060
